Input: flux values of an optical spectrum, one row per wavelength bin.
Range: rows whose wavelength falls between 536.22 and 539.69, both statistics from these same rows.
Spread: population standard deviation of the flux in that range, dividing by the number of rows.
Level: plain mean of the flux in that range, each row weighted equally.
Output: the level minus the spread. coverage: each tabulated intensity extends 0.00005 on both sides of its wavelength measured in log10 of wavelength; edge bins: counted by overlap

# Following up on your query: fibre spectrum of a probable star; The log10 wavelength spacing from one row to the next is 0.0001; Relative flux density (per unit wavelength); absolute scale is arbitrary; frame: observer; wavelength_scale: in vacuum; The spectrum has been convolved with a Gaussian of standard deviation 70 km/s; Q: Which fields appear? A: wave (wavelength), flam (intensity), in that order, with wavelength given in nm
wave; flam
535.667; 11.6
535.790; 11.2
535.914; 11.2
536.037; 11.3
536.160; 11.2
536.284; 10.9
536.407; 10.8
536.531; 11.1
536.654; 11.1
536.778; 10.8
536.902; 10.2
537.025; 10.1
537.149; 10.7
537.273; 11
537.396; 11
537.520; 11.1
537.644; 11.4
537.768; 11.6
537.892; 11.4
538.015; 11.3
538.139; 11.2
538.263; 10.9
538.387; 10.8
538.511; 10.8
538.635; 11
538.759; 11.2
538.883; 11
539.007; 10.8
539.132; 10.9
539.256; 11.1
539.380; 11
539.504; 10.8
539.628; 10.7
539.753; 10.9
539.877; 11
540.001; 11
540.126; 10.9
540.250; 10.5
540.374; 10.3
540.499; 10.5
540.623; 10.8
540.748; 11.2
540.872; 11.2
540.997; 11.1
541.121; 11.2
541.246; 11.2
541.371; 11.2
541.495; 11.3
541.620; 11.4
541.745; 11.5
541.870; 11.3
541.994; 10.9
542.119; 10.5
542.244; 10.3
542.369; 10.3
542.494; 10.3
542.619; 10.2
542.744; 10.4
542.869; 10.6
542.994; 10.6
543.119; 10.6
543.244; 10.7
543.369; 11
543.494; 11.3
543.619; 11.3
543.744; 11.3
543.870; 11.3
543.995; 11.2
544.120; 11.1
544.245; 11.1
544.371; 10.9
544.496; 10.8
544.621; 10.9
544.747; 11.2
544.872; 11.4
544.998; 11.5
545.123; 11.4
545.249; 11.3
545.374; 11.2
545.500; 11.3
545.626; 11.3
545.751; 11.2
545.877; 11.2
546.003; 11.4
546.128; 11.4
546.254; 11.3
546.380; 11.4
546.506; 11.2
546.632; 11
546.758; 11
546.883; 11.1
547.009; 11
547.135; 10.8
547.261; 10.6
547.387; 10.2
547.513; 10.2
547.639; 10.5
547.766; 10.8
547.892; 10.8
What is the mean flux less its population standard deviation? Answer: 10.6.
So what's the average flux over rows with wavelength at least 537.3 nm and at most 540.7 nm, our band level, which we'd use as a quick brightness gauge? 11.0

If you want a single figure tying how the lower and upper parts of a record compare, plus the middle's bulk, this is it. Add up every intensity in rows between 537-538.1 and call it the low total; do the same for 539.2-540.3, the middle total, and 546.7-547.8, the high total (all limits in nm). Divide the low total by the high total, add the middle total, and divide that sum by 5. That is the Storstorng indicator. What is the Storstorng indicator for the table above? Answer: 19.79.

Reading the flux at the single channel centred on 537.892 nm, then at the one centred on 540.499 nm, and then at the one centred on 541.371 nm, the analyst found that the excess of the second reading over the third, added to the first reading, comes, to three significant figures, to 10.7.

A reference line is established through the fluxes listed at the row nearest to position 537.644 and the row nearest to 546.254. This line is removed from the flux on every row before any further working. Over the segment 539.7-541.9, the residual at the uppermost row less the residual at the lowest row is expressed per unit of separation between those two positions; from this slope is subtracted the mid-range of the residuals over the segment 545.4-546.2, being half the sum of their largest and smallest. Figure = 0.20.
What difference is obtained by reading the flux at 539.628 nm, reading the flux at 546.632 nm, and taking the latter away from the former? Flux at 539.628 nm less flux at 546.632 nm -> -0.30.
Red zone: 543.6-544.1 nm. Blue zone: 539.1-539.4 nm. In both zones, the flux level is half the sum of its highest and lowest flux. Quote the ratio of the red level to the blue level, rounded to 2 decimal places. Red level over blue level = 1.02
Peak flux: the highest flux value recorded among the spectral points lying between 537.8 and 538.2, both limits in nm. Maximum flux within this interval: 11.4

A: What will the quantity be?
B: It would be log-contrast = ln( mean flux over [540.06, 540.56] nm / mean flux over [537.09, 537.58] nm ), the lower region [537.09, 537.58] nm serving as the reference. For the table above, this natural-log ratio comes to -0.04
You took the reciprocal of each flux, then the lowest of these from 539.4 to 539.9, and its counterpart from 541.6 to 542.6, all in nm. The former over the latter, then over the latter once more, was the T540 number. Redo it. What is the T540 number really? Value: 12.0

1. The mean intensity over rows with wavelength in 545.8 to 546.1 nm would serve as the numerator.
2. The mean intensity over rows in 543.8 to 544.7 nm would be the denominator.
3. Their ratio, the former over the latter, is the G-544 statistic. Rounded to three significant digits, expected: 1.02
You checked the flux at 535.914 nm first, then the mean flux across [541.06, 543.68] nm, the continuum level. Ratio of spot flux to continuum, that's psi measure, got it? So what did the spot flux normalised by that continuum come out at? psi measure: 1.03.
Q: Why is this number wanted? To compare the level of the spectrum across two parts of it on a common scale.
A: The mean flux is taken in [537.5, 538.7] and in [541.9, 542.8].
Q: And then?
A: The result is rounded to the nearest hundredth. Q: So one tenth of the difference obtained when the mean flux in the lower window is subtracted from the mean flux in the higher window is -0.07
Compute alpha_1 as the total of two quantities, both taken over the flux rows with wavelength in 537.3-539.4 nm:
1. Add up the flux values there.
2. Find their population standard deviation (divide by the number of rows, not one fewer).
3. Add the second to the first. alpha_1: 189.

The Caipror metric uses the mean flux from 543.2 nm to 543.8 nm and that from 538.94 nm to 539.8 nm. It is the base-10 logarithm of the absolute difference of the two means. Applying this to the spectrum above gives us -0.6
